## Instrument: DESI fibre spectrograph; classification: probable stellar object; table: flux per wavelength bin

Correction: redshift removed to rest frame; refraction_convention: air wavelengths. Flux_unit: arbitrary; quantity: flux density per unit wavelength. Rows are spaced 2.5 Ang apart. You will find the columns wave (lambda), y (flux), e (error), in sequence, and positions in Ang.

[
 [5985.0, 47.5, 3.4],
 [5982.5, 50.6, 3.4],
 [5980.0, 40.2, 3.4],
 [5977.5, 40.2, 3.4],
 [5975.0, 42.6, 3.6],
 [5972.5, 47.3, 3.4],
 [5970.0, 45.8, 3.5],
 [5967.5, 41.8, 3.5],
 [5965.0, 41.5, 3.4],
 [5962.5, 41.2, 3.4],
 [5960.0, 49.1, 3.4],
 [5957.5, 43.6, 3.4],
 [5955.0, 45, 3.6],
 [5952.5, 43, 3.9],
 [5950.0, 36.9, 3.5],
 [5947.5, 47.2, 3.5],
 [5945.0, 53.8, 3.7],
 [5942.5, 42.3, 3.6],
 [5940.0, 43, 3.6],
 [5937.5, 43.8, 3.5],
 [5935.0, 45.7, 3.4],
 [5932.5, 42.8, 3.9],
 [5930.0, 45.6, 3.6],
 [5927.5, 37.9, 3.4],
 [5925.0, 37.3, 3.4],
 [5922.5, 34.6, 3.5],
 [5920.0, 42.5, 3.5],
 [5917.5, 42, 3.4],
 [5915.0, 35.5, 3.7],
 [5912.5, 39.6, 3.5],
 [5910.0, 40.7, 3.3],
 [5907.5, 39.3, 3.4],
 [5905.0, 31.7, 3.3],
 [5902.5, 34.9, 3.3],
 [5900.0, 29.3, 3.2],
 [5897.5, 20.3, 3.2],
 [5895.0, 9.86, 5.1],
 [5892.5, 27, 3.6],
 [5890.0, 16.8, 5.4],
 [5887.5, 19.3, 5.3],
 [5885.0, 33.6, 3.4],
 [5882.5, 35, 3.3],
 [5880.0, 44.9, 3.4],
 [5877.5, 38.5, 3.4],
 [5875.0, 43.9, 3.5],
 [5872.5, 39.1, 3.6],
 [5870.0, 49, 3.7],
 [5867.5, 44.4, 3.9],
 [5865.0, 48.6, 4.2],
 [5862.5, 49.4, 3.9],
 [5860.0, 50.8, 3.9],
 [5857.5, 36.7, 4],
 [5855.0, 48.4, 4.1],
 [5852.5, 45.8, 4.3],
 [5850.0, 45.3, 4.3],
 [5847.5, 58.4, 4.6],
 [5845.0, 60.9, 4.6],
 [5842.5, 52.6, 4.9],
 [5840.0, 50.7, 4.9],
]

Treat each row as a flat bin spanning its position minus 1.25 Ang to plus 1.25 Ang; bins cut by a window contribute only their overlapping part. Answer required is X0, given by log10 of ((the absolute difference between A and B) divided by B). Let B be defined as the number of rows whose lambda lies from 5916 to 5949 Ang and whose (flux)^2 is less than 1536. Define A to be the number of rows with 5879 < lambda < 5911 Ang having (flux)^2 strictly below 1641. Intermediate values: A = 11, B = 3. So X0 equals 0.43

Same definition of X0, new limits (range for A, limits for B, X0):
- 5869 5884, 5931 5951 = 0.30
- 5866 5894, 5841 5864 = 0.78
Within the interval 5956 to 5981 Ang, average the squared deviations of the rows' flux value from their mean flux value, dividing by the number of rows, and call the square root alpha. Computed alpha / 3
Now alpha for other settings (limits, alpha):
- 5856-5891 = 10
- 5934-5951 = 5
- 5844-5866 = 7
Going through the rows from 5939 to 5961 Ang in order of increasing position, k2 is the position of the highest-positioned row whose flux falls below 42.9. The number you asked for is 5950.0 Ang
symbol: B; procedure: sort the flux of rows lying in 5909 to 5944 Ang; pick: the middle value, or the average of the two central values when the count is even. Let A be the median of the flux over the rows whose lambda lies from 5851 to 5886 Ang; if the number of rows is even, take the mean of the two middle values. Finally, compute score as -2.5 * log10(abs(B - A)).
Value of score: -1.0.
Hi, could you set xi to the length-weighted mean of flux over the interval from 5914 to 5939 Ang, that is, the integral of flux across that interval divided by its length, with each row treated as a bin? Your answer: 41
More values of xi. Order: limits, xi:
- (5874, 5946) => 36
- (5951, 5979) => 44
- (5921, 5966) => 43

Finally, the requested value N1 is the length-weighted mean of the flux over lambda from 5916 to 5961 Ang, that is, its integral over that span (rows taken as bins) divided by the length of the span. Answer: 43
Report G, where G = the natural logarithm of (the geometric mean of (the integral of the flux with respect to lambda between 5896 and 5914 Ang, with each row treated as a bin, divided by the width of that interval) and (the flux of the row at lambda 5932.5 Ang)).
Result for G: 3.63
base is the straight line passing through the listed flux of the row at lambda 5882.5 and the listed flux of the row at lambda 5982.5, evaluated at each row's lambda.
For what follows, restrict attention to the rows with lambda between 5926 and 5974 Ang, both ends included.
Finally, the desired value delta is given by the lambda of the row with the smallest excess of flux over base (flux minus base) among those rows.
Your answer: 5950.0 Ang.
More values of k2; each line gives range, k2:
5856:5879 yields 5877.5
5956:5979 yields 5977.5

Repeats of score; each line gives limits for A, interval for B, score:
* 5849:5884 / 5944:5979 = -0.6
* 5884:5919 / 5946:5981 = -2.5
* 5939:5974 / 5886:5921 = -2.5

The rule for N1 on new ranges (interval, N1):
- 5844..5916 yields 38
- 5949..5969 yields 43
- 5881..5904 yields 25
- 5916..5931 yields 40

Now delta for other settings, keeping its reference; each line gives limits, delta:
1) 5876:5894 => 5890.0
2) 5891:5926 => 5895.0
